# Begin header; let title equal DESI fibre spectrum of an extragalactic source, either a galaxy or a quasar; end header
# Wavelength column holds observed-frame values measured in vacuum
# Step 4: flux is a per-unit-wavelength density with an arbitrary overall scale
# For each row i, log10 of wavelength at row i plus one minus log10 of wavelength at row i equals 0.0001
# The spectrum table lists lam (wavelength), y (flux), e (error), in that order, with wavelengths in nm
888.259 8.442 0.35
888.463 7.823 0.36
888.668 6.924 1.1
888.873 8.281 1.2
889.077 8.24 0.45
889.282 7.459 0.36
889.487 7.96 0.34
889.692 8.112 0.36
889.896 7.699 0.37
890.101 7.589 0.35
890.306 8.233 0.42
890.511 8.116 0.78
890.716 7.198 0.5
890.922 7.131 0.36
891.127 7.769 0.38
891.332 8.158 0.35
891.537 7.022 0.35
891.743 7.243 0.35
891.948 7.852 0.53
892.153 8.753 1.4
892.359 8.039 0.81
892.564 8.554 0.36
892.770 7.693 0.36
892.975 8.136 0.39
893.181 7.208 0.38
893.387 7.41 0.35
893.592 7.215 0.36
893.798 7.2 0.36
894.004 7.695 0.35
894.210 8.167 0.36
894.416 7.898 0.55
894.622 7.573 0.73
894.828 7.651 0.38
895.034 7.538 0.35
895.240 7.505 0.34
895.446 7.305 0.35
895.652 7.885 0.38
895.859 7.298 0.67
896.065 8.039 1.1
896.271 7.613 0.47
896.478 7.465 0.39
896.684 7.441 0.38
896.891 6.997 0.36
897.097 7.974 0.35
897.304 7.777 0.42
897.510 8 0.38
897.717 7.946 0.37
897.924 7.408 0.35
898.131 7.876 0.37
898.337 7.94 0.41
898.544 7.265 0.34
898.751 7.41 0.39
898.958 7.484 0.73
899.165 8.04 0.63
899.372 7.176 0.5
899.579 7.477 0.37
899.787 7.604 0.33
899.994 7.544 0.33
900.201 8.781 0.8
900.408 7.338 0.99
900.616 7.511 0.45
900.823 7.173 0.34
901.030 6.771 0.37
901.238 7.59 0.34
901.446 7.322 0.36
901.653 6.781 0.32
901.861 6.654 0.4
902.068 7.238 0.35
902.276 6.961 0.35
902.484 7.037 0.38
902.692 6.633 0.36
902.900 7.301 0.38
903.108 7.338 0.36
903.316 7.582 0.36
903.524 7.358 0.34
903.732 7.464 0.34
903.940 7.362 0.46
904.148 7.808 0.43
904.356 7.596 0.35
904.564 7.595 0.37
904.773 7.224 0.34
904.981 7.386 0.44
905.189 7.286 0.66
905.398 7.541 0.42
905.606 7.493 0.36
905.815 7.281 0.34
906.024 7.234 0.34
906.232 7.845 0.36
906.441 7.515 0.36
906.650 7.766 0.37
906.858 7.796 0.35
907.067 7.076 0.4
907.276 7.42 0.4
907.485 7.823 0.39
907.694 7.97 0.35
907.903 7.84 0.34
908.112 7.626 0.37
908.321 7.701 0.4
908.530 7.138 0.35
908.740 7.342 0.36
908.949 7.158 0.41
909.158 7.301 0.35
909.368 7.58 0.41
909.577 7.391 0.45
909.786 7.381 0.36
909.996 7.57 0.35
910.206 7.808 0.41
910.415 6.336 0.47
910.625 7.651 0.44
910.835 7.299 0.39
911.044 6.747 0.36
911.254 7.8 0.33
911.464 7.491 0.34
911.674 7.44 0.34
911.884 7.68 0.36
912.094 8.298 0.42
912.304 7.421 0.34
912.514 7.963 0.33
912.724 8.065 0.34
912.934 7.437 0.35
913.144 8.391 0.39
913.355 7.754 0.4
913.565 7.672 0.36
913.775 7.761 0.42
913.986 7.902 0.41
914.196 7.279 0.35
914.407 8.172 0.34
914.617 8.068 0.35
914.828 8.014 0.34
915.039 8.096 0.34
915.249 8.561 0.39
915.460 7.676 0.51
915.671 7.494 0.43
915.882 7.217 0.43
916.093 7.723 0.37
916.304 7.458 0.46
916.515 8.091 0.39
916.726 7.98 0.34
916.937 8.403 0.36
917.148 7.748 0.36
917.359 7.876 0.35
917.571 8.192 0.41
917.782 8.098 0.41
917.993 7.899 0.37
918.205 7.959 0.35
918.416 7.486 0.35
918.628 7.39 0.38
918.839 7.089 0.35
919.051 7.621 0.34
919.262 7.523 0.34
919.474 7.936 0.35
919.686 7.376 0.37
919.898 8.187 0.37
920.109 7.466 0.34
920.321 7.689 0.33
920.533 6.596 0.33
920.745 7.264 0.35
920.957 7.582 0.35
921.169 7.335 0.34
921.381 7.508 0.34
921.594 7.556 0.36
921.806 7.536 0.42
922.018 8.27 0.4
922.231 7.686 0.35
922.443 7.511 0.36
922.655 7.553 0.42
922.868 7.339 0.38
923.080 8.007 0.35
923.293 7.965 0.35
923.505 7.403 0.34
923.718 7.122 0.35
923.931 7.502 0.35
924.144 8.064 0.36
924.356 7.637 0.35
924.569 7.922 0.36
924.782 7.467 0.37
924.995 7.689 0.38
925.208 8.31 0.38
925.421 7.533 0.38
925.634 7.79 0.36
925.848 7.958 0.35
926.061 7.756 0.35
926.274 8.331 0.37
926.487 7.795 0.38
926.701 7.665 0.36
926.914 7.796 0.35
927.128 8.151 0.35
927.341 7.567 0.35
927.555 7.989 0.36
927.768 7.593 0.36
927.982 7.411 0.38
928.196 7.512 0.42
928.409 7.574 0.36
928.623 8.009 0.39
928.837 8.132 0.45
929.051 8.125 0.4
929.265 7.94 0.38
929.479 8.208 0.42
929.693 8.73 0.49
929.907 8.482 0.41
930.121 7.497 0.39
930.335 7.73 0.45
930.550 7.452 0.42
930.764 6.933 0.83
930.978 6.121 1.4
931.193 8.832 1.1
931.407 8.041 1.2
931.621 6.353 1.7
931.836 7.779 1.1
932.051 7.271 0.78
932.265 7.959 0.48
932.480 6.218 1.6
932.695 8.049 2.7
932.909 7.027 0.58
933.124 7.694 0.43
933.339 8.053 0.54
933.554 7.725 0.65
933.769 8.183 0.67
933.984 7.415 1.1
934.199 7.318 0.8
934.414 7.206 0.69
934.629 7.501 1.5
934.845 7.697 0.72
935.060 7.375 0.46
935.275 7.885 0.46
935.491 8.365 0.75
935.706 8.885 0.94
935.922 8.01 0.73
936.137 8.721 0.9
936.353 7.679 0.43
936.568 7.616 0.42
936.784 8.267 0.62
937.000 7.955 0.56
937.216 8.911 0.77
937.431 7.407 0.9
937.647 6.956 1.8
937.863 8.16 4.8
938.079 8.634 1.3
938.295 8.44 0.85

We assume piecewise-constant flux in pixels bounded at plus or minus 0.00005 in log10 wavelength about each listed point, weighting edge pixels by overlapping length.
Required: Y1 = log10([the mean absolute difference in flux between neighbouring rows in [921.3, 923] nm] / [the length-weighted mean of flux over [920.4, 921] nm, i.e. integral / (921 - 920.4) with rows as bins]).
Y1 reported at -1.44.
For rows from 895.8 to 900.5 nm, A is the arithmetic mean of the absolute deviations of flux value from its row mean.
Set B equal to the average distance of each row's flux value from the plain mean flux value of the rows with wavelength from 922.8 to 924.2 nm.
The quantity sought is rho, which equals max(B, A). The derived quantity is 0.33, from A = 0.31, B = 0.33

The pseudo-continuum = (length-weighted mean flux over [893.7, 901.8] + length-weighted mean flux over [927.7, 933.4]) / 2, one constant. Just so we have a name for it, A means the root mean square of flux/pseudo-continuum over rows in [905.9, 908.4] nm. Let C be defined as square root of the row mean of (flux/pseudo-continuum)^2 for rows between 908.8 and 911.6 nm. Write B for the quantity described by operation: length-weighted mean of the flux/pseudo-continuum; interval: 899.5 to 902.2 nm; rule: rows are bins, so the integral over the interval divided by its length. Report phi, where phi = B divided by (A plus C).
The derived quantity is 0.491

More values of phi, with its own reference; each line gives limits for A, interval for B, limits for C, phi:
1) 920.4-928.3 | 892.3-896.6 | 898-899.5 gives 0.502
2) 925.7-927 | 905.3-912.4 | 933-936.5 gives 0.475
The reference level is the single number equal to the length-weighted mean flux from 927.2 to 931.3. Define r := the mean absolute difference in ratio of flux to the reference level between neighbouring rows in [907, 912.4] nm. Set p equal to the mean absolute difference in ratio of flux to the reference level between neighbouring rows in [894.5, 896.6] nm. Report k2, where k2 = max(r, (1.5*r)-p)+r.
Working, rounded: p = 0.041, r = 0.0522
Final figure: 0.104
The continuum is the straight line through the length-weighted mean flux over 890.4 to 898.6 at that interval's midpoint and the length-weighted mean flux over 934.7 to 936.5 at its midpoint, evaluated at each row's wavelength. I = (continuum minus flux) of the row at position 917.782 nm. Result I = -0.21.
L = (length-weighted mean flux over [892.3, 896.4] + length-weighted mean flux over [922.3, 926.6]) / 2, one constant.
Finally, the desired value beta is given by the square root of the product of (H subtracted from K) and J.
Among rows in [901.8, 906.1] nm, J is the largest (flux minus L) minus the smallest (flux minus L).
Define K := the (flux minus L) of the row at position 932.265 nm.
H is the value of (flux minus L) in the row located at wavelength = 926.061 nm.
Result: 0.49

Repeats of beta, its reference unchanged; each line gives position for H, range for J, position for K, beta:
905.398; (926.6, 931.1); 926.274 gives 1.44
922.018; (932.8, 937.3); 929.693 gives 0.93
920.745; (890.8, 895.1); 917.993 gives 1.05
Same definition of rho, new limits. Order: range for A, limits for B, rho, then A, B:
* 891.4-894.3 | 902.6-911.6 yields 0.45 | 0.45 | 0.24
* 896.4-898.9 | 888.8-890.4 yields 0.29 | 0.29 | 0.27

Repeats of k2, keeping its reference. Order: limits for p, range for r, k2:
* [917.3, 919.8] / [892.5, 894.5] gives 0.111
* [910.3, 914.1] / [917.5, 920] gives 0.085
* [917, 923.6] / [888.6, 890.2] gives 0.123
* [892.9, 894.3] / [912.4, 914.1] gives 0.097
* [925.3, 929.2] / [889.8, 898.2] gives 0.109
